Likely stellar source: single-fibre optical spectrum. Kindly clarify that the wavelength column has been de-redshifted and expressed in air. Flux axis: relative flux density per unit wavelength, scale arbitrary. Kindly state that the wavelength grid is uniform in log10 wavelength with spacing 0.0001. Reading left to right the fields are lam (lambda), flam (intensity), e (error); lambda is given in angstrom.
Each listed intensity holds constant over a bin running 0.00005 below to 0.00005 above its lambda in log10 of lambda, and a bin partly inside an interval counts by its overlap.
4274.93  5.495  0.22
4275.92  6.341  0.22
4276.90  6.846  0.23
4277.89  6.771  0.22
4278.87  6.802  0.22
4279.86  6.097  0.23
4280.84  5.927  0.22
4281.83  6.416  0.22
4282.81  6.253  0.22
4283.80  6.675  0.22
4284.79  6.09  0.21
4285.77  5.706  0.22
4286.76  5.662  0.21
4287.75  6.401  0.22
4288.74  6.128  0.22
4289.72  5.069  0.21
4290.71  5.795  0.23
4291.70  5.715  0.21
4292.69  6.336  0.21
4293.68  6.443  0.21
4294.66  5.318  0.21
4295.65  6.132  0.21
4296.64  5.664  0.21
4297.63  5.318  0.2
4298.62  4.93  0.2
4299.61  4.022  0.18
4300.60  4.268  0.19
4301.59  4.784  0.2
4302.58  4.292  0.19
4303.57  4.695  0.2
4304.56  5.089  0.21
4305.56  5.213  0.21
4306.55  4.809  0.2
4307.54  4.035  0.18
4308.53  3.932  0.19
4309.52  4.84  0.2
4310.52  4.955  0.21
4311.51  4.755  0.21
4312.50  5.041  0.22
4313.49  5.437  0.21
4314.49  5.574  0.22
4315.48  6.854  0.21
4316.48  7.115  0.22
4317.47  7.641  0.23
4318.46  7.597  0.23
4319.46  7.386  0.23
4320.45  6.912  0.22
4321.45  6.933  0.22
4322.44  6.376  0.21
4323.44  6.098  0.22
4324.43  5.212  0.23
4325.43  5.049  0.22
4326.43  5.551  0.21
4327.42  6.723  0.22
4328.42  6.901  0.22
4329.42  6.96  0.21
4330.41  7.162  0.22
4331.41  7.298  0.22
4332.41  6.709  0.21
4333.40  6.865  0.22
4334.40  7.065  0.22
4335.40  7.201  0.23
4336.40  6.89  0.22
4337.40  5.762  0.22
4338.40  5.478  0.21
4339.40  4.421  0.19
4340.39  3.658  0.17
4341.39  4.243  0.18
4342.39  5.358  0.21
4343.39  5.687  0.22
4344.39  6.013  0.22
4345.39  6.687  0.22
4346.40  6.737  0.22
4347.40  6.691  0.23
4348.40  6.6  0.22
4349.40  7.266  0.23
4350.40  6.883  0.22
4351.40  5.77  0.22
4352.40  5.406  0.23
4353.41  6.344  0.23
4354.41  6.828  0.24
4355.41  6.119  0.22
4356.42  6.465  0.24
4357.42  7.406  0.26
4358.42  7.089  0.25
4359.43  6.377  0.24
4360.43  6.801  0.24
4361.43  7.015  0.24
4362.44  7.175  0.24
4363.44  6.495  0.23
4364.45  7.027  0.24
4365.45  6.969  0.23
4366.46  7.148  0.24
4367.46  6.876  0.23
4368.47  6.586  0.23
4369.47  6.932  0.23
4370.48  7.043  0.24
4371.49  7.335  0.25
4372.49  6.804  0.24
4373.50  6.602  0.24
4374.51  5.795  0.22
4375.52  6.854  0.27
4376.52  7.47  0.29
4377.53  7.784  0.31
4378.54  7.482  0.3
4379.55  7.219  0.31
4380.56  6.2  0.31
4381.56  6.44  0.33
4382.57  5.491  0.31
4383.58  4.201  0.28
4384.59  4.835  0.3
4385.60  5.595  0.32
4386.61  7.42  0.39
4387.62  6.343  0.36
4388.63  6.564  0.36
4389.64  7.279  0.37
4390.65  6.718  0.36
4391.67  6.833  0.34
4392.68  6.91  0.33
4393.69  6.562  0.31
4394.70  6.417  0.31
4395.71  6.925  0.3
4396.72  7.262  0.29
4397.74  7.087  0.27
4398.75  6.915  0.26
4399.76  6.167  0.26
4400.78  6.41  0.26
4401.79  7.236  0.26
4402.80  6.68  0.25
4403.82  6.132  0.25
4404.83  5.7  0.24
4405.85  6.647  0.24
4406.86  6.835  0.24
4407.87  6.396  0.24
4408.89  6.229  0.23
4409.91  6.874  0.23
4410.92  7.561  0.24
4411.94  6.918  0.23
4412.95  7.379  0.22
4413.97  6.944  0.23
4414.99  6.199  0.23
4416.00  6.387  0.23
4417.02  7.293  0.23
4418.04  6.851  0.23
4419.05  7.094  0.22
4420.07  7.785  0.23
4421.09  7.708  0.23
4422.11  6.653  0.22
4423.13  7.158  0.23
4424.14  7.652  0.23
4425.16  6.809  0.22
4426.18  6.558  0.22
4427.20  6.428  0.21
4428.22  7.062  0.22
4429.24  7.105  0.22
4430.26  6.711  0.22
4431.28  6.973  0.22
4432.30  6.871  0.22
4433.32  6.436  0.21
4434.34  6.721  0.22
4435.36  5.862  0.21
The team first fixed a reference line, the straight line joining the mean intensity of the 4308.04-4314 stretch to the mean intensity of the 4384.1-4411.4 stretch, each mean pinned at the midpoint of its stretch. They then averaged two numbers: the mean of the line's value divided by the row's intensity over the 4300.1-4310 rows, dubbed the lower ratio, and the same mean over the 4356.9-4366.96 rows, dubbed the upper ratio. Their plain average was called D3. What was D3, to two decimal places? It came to 0.94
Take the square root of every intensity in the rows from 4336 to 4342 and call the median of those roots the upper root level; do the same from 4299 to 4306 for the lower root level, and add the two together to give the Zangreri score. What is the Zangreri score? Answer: 4.39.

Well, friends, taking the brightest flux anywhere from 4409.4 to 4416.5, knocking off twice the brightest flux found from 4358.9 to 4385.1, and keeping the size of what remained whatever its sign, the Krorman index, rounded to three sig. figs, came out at 8.01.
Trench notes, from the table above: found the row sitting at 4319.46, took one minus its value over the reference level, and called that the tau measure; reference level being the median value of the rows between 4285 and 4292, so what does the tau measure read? -0.29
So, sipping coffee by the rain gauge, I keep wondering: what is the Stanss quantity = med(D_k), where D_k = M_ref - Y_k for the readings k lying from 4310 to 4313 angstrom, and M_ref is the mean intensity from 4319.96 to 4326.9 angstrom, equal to 1.1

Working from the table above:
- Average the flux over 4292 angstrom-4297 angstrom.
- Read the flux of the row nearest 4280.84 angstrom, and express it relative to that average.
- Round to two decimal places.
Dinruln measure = 0.99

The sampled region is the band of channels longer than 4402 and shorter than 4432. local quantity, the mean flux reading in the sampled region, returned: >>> 6.9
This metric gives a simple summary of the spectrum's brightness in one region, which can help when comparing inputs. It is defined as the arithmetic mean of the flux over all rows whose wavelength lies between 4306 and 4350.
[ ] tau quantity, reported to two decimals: 6.06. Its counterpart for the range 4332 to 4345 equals 5.80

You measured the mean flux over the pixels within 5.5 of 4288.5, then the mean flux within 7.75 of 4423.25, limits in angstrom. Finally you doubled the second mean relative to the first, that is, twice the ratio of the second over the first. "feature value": 2.3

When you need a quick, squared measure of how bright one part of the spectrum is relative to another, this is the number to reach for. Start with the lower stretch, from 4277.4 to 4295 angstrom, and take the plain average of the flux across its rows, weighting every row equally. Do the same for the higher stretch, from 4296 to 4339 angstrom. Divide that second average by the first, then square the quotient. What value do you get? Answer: 0.92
